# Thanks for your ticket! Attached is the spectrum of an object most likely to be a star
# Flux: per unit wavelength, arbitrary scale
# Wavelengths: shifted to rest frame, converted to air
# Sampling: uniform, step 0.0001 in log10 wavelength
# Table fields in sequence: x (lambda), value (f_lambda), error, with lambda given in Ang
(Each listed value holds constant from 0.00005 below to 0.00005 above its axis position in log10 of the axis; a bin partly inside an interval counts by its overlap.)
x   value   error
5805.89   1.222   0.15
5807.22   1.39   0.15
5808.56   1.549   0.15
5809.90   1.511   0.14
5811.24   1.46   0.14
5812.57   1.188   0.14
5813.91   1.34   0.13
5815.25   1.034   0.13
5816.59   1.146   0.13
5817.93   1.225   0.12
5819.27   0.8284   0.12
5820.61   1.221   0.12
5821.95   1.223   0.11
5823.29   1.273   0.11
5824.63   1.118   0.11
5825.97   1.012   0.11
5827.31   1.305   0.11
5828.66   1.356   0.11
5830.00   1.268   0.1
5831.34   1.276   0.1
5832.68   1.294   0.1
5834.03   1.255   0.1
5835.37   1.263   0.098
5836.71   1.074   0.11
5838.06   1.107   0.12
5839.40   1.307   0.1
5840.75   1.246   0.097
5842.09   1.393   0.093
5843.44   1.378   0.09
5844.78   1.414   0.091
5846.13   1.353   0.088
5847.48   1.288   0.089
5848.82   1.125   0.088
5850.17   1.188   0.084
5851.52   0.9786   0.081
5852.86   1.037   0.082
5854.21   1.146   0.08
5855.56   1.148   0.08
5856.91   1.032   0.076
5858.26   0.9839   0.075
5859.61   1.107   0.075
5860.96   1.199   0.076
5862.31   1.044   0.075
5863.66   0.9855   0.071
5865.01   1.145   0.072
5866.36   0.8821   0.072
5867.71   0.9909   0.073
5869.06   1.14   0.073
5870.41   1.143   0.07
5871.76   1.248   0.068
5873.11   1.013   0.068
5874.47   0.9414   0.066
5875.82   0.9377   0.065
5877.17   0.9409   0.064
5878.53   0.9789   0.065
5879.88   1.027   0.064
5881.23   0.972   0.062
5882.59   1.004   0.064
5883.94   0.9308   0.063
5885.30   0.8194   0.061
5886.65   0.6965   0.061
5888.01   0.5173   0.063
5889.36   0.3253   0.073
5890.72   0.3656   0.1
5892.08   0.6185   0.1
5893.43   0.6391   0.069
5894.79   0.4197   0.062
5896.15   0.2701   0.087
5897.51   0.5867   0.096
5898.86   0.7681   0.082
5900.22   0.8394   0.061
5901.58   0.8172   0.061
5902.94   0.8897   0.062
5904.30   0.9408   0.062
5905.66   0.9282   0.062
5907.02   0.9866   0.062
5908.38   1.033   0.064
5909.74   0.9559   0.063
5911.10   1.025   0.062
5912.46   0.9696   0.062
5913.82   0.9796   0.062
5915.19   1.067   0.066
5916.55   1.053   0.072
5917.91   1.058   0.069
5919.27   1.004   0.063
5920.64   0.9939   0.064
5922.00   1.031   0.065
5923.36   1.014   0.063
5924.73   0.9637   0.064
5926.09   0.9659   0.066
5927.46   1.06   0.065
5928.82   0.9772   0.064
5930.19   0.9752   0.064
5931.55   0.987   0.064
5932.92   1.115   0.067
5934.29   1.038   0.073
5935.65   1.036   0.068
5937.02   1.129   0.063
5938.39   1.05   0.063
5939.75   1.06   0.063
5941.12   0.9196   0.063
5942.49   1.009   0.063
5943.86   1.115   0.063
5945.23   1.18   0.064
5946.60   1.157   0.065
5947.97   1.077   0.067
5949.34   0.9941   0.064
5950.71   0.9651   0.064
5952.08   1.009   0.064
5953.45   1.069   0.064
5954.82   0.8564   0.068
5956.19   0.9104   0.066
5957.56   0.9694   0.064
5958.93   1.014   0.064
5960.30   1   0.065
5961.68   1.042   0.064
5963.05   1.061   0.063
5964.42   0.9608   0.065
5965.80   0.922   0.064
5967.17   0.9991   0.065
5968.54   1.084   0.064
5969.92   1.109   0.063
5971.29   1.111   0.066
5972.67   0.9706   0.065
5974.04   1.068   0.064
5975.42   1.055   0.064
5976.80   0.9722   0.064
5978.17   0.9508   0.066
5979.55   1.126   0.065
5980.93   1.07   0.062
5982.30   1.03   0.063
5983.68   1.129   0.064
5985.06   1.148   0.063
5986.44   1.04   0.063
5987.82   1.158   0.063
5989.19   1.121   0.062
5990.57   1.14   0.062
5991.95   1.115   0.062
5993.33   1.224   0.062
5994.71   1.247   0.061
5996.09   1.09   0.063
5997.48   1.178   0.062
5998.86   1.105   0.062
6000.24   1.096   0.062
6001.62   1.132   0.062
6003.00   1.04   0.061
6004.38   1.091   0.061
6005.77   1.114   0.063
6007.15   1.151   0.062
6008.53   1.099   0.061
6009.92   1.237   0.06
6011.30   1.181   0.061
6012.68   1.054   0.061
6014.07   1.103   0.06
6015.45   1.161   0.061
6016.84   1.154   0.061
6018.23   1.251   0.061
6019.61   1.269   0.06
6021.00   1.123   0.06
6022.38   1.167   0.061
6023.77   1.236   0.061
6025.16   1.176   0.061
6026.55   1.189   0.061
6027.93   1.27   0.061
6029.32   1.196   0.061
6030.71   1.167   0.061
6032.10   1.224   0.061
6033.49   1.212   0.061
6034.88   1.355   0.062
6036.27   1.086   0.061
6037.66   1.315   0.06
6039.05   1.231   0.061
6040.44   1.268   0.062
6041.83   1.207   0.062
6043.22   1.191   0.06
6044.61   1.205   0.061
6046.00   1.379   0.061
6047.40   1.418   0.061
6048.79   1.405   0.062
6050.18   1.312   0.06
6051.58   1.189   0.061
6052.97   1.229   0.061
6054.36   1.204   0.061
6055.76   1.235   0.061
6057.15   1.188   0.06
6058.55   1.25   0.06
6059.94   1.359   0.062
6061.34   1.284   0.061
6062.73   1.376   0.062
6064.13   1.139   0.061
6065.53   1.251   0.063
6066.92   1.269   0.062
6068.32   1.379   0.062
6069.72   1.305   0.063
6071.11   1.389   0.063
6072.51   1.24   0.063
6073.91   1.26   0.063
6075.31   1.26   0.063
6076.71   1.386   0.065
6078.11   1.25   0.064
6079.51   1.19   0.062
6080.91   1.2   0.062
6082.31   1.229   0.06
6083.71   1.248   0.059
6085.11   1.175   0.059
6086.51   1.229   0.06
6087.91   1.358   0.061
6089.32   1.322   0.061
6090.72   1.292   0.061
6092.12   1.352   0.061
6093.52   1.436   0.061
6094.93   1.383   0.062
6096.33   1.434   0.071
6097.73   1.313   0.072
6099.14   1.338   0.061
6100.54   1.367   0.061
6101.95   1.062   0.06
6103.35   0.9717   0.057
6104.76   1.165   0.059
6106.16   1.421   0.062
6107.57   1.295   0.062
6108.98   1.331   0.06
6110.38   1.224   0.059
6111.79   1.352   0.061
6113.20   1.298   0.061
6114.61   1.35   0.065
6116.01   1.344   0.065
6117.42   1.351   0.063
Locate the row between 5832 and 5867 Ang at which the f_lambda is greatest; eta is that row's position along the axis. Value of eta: 5844.78 Ang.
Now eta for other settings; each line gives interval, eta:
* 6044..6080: 6047.40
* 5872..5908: 5879.88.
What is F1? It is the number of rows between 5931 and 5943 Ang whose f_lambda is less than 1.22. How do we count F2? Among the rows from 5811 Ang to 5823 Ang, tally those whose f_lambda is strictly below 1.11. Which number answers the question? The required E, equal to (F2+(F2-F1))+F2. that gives -3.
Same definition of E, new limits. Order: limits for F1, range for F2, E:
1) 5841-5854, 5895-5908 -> 23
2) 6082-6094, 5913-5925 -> 26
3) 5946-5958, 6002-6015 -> 6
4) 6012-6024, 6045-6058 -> -6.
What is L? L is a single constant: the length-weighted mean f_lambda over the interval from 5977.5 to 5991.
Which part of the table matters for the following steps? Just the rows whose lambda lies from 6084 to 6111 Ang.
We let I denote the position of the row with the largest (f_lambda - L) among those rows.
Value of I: 6093.52 Ang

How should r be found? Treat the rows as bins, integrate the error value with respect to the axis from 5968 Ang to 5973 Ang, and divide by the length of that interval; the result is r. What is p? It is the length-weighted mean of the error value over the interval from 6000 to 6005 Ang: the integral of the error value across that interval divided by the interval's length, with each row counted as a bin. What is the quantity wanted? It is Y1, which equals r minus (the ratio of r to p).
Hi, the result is -0.98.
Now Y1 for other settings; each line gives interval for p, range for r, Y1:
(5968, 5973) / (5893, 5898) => -1.14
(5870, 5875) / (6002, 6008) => -0.85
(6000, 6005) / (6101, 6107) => -0.91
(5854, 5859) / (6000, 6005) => -0.73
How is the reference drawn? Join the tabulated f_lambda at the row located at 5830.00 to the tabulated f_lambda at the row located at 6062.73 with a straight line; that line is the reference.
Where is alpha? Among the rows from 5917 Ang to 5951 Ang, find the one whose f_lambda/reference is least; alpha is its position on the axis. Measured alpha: 5941.12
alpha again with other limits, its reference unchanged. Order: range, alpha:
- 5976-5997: 5978.17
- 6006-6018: 6012.68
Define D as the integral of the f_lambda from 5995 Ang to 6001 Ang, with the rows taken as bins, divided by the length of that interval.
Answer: 1.13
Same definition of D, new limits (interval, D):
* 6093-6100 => 1.38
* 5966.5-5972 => 1.08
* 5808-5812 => 1.50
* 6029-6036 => 1.22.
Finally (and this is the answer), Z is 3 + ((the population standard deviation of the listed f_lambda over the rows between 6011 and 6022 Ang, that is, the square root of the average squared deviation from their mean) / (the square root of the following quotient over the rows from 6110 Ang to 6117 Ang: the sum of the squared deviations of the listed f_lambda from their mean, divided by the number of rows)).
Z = 4.4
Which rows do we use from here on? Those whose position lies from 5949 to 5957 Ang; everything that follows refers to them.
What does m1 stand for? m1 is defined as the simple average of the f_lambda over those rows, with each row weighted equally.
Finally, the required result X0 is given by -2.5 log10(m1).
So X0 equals 0.04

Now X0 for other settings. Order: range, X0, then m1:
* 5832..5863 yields -0.19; 1.19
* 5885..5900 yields 0.65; 0.55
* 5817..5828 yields -0.15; 1.15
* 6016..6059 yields -0.23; 1.24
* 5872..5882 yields 0.03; 0.97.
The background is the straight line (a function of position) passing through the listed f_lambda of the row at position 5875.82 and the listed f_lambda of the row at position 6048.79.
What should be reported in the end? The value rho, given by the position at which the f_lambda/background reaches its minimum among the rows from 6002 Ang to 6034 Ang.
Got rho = 6012.68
